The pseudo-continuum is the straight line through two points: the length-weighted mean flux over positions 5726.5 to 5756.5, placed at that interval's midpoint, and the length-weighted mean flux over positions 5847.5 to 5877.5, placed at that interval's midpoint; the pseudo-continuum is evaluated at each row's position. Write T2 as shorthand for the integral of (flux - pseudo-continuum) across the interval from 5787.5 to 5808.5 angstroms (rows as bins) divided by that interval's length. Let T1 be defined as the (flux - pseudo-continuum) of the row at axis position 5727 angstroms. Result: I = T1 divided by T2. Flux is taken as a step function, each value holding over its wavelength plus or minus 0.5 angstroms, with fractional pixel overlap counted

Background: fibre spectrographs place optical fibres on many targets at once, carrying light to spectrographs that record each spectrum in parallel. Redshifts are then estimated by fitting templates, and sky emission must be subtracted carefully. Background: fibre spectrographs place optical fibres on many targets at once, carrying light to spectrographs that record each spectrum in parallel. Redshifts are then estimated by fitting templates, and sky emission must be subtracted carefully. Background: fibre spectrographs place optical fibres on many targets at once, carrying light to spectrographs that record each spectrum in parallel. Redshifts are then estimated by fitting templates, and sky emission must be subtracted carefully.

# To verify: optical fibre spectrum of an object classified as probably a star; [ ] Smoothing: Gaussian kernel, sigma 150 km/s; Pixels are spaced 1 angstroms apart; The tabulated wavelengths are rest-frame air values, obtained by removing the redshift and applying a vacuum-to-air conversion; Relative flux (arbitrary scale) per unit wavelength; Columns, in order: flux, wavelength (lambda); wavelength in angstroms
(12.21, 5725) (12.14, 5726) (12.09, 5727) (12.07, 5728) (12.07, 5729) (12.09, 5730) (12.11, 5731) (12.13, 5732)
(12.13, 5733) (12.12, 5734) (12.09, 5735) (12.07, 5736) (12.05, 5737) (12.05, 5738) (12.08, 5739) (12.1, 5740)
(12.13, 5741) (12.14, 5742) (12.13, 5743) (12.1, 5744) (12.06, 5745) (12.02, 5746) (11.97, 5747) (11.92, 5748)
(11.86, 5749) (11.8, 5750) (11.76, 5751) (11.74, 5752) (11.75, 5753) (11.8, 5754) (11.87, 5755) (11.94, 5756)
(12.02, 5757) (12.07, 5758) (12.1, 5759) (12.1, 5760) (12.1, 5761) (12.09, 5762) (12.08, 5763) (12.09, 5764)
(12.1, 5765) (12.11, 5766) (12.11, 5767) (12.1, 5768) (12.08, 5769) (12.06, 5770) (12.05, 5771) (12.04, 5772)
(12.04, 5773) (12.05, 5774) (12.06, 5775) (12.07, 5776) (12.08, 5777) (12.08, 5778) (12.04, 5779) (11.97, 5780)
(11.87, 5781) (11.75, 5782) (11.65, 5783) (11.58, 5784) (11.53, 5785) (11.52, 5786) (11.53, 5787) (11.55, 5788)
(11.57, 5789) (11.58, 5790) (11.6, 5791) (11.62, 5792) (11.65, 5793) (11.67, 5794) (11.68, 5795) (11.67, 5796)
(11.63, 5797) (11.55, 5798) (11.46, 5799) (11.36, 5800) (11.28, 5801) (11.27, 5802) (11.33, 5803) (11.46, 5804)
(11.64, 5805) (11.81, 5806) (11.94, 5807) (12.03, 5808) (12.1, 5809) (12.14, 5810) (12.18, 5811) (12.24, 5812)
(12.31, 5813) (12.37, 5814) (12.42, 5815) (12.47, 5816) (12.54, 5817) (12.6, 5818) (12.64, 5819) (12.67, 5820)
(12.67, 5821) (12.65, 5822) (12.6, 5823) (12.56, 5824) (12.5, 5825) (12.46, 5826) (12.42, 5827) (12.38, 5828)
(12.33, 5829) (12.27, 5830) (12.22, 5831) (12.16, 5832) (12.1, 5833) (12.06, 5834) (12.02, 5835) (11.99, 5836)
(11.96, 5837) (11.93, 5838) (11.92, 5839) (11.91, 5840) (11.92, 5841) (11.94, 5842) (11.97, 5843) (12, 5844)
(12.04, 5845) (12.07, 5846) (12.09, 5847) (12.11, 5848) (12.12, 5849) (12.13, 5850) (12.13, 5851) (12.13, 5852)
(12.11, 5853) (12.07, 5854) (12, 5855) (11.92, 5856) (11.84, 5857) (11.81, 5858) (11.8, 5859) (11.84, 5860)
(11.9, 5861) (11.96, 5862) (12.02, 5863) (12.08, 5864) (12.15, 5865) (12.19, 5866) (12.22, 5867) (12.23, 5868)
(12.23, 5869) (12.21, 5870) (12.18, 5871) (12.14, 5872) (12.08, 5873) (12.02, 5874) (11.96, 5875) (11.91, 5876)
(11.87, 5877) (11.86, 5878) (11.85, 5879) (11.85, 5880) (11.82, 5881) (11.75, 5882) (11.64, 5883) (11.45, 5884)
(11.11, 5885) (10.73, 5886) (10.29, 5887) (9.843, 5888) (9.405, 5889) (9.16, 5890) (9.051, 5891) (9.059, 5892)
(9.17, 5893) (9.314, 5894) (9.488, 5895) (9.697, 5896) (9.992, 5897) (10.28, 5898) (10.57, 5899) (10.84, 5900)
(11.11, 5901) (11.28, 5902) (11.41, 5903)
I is -0.2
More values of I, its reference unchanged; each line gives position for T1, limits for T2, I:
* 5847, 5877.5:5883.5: -0.2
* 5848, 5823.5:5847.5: 0.7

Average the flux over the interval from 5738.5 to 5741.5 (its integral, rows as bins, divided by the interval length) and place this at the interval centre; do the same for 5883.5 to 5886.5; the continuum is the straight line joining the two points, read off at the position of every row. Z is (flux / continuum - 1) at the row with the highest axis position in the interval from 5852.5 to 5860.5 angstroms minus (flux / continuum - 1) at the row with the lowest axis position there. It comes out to -0.02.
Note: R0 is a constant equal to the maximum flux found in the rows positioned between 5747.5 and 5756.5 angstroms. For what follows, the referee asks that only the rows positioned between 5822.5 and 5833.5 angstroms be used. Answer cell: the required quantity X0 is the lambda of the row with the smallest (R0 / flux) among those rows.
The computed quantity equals 5823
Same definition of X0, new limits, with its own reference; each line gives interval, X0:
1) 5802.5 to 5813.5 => 5813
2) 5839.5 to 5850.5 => 5850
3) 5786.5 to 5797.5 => 5795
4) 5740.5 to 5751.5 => 5742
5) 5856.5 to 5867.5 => 5867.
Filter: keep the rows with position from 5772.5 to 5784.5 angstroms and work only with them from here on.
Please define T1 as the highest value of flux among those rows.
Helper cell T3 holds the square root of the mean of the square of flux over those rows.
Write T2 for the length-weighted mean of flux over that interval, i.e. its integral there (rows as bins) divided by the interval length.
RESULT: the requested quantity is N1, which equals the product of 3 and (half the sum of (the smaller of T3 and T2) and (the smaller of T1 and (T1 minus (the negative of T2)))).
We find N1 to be 36.0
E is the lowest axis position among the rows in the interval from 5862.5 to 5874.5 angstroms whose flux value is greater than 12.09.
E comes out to 5865 angstroms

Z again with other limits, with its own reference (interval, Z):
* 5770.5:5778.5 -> 0.01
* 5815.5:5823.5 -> 0.02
